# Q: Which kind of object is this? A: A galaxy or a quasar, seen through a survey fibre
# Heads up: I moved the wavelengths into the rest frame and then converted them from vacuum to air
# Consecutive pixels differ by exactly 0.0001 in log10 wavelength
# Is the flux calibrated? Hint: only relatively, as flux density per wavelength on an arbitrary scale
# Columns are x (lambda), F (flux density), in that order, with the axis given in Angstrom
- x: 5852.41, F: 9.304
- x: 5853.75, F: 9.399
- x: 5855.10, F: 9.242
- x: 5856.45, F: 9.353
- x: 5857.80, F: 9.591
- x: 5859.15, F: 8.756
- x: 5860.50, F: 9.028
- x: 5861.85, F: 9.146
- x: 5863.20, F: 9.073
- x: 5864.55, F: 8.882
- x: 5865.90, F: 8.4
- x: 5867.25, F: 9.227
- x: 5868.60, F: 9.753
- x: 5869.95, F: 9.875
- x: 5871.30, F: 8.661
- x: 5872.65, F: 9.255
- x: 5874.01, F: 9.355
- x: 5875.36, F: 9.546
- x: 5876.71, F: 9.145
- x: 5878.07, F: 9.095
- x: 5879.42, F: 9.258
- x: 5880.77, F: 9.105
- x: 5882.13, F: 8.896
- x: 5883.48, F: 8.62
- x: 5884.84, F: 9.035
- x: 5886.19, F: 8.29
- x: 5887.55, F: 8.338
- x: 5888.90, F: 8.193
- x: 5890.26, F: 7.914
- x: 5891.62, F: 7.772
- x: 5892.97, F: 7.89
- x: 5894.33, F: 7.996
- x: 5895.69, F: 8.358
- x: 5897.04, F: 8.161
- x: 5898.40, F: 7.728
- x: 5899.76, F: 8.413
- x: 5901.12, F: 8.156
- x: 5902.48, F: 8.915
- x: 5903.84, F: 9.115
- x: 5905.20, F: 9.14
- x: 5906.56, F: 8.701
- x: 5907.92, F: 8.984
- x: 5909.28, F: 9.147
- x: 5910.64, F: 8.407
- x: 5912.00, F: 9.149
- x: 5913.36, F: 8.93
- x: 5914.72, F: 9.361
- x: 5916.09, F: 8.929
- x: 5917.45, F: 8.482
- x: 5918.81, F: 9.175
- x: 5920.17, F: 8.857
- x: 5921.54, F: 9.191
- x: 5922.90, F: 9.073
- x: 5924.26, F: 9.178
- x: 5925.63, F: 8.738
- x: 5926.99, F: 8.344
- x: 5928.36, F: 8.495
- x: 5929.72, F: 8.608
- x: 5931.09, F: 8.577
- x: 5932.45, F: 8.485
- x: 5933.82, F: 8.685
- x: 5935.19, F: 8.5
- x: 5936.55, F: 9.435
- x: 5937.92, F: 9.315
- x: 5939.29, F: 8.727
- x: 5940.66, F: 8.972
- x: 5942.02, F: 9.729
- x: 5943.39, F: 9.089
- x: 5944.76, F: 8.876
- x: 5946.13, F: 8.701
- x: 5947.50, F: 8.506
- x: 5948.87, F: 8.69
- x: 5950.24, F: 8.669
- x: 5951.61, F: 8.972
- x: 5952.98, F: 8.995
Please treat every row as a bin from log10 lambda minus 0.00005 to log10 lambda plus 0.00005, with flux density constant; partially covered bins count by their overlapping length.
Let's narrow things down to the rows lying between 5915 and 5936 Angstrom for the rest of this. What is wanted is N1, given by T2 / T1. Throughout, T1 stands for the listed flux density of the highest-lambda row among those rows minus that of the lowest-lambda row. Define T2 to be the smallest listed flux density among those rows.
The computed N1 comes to -19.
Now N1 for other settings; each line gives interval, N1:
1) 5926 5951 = 26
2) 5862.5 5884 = -19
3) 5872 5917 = -24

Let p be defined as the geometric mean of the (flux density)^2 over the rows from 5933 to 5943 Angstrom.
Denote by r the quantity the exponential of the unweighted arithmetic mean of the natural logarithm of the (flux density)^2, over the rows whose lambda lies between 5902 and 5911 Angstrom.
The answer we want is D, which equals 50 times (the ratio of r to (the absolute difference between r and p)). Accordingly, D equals 1696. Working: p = 81.8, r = 79.4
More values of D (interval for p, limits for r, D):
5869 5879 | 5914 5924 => 842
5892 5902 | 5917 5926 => 275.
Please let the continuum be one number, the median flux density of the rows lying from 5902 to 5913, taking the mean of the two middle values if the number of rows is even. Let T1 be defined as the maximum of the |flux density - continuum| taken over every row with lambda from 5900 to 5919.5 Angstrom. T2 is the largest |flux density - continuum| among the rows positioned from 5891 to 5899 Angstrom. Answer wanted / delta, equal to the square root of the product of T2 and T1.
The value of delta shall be 1.09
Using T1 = 0.9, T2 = 1.3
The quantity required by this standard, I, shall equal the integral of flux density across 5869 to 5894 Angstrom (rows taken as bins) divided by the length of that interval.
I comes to 8.79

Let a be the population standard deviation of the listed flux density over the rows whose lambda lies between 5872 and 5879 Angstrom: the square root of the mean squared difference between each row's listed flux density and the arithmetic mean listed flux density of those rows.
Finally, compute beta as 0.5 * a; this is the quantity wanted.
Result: 0.080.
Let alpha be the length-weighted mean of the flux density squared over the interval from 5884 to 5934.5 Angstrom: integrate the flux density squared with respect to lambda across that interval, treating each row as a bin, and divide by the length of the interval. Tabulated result 74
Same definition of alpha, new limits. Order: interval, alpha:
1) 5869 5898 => 76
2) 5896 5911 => 75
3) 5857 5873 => 84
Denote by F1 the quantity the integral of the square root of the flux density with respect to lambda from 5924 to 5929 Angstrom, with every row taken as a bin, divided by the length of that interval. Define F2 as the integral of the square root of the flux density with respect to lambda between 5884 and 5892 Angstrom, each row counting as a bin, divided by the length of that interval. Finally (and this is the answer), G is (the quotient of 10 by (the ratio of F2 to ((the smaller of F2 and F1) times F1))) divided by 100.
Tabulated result 0.294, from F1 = 2.94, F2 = 2.87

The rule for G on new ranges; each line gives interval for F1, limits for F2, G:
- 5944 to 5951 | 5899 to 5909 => 0.293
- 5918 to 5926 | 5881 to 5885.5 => 0.301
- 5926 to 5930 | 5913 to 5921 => 0.284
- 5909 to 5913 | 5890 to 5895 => 0.298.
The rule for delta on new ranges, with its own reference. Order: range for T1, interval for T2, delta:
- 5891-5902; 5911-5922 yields 0.87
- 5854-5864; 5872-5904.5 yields 0.85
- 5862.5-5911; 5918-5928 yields 0.97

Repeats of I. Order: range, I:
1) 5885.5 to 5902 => 8.11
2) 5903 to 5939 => 8.88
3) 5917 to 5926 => 8.98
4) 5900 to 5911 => 8.81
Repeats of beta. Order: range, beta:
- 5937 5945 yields 0.164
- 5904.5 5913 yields 0.140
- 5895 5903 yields 0.178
